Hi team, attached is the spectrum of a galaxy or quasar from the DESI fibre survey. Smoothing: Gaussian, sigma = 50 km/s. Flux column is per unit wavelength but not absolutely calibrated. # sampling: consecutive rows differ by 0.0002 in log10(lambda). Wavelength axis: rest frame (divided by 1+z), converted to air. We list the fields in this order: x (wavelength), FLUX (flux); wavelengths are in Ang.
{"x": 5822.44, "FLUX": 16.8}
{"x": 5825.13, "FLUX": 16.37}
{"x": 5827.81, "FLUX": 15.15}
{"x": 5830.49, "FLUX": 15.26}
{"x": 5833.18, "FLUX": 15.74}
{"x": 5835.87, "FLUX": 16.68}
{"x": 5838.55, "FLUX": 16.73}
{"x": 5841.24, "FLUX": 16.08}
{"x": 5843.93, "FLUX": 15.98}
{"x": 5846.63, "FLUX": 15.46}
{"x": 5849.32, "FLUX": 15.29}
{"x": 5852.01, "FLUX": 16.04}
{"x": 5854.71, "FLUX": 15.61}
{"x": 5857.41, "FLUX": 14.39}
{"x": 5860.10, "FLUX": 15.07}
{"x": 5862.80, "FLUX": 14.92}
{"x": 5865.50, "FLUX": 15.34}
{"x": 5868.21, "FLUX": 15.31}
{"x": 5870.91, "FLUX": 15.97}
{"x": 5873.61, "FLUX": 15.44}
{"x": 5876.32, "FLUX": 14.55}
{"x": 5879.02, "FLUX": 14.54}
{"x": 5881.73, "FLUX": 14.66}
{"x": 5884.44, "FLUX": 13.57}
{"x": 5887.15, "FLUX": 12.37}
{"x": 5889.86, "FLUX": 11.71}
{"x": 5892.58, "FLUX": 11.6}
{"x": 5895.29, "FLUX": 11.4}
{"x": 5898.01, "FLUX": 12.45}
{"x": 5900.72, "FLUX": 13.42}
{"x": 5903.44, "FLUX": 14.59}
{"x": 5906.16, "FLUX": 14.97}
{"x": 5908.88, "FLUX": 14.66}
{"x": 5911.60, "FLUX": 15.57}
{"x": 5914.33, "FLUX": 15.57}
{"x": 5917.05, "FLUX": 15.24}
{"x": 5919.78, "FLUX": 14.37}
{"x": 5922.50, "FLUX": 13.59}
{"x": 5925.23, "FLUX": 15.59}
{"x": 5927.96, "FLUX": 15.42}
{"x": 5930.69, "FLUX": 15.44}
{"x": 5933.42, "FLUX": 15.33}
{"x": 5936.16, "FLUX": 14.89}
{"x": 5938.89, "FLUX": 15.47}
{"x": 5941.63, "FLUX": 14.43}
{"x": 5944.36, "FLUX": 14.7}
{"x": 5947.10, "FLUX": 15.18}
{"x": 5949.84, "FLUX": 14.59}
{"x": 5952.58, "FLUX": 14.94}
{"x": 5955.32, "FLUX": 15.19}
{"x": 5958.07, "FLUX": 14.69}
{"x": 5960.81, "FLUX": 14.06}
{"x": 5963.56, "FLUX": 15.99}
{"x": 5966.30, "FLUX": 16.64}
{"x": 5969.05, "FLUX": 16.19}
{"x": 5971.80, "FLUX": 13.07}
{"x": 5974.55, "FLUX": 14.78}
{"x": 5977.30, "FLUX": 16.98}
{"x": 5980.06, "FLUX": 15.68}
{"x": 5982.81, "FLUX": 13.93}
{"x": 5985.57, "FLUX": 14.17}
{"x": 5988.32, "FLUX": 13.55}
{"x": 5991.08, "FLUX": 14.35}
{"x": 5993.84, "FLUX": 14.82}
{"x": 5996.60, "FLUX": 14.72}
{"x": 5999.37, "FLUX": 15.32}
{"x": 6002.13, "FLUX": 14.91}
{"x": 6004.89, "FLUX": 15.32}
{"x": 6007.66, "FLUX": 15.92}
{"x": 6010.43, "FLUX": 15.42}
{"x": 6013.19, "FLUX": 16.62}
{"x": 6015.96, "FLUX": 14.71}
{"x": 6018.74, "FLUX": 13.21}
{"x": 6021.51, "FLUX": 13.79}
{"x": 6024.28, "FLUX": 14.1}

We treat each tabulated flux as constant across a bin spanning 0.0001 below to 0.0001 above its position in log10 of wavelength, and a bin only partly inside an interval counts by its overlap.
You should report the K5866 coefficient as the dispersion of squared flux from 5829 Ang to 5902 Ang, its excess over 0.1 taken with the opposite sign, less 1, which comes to -44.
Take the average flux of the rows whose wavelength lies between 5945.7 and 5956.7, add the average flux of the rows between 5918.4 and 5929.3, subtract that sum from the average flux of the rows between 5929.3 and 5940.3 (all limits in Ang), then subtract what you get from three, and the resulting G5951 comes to 17.4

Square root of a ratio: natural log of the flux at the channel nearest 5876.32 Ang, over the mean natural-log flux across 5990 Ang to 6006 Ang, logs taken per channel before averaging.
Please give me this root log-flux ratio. 1.00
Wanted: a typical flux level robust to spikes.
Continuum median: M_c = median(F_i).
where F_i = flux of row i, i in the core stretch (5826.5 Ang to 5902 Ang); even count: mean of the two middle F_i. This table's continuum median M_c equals 15.2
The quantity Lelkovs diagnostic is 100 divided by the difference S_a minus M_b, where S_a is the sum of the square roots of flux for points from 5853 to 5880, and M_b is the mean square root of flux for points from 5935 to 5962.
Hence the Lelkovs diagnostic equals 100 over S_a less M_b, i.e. 2.86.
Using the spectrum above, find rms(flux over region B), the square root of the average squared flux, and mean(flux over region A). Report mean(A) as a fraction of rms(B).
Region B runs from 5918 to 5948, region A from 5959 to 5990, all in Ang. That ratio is 1.00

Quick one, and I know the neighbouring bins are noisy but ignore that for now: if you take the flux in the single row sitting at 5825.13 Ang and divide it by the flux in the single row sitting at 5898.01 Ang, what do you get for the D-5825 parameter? 1.31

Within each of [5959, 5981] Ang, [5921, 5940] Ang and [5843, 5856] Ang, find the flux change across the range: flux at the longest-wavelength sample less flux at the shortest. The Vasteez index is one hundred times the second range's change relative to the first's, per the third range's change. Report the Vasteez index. -314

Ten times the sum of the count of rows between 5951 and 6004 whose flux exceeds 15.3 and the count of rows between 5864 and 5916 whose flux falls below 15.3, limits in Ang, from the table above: 190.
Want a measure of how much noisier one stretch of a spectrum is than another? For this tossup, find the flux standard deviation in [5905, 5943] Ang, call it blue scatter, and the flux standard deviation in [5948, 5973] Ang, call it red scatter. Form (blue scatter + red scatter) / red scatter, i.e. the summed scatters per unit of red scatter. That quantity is 1.5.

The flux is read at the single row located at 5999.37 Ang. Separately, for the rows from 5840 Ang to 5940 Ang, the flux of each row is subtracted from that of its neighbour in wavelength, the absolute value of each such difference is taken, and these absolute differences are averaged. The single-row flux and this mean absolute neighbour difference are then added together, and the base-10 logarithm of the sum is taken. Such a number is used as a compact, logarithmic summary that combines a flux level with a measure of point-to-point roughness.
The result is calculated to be 1.20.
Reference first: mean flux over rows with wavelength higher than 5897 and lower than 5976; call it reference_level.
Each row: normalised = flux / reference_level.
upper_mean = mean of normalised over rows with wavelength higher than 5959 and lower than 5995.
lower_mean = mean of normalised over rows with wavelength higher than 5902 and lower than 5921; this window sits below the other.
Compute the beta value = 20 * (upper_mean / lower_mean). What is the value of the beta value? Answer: 19.9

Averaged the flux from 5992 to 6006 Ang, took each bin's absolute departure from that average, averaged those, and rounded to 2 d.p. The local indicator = 0.24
